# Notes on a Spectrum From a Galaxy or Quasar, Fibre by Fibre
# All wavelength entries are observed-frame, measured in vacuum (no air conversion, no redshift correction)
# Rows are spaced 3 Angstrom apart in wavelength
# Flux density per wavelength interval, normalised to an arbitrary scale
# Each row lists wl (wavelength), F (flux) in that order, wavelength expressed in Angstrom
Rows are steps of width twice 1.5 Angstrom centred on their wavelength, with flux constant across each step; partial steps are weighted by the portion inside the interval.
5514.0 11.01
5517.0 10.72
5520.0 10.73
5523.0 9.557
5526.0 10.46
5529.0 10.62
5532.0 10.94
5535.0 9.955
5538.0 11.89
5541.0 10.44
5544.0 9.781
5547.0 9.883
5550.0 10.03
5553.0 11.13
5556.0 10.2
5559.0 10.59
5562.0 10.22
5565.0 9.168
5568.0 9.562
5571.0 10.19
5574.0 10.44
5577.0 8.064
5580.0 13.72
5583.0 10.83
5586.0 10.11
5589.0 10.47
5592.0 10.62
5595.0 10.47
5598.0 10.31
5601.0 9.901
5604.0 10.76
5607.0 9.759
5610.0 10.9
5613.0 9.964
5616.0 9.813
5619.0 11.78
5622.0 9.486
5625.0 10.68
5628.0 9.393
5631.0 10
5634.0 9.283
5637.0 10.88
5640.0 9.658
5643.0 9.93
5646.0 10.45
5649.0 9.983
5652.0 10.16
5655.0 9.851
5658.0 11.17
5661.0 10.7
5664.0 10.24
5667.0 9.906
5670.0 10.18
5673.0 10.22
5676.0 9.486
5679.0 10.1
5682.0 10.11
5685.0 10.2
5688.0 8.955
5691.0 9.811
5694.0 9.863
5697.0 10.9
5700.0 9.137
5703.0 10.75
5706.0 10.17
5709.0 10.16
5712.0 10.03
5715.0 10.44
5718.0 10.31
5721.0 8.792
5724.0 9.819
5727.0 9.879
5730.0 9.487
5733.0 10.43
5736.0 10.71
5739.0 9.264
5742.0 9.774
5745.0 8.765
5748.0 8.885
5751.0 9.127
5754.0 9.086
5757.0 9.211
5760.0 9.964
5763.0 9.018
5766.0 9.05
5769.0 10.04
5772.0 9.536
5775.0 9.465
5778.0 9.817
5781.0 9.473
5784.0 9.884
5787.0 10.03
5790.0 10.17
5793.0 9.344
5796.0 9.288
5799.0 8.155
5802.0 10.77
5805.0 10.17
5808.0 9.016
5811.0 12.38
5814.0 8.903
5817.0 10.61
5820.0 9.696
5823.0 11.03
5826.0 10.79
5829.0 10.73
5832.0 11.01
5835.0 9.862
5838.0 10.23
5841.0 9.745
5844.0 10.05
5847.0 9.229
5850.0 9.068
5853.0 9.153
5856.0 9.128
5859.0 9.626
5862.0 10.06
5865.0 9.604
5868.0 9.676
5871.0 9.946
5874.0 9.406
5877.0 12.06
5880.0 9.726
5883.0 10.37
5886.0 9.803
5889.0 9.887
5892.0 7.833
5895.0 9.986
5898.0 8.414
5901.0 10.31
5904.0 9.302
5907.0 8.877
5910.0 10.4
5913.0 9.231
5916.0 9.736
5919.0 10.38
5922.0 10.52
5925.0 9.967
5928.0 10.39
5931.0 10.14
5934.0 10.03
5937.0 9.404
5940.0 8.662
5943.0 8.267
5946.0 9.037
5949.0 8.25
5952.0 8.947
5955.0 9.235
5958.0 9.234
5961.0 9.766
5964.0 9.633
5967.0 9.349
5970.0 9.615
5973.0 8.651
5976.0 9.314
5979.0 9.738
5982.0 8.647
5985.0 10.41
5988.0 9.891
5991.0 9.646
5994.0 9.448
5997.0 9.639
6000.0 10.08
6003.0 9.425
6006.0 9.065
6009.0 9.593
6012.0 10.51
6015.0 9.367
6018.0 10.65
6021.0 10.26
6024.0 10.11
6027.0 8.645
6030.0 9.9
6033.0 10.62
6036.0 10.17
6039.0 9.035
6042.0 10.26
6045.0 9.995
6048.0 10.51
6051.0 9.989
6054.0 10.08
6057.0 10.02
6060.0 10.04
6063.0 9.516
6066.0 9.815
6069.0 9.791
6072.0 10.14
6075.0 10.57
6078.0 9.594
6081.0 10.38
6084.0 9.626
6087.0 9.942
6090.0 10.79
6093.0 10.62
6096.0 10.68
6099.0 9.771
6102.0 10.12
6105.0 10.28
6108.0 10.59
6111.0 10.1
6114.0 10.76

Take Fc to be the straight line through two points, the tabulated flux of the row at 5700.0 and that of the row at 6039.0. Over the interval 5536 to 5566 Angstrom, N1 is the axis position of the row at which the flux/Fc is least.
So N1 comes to 5565.0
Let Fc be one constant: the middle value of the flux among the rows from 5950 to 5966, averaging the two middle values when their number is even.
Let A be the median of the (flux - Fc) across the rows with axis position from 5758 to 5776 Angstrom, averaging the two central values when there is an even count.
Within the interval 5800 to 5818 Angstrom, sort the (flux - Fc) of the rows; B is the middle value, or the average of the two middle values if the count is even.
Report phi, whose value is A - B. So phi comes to -0.9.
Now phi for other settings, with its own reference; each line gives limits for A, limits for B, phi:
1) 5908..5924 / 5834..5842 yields 0.5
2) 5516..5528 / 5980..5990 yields 0.7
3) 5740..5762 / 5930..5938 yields -0.9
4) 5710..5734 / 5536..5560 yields -0.4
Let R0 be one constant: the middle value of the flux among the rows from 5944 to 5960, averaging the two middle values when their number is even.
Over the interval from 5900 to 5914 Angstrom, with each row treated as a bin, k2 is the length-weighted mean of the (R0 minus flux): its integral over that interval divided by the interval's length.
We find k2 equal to -0.58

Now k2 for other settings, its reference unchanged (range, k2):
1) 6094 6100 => -1.26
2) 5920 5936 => -1.15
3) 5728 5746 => -0.73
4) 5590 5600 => -1.40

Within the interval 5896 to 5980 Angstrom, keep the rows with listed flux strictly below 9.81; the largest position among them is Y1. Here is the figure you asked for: 5979.0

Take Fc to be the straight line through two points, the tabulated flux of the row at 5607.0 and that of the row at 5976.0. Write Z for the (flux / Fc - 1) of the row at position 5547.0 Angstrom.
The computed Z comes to 0.01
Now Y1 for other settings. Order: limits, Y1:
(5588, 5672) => 5640.0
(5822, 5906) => 5904.0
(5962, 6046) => 6039.0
